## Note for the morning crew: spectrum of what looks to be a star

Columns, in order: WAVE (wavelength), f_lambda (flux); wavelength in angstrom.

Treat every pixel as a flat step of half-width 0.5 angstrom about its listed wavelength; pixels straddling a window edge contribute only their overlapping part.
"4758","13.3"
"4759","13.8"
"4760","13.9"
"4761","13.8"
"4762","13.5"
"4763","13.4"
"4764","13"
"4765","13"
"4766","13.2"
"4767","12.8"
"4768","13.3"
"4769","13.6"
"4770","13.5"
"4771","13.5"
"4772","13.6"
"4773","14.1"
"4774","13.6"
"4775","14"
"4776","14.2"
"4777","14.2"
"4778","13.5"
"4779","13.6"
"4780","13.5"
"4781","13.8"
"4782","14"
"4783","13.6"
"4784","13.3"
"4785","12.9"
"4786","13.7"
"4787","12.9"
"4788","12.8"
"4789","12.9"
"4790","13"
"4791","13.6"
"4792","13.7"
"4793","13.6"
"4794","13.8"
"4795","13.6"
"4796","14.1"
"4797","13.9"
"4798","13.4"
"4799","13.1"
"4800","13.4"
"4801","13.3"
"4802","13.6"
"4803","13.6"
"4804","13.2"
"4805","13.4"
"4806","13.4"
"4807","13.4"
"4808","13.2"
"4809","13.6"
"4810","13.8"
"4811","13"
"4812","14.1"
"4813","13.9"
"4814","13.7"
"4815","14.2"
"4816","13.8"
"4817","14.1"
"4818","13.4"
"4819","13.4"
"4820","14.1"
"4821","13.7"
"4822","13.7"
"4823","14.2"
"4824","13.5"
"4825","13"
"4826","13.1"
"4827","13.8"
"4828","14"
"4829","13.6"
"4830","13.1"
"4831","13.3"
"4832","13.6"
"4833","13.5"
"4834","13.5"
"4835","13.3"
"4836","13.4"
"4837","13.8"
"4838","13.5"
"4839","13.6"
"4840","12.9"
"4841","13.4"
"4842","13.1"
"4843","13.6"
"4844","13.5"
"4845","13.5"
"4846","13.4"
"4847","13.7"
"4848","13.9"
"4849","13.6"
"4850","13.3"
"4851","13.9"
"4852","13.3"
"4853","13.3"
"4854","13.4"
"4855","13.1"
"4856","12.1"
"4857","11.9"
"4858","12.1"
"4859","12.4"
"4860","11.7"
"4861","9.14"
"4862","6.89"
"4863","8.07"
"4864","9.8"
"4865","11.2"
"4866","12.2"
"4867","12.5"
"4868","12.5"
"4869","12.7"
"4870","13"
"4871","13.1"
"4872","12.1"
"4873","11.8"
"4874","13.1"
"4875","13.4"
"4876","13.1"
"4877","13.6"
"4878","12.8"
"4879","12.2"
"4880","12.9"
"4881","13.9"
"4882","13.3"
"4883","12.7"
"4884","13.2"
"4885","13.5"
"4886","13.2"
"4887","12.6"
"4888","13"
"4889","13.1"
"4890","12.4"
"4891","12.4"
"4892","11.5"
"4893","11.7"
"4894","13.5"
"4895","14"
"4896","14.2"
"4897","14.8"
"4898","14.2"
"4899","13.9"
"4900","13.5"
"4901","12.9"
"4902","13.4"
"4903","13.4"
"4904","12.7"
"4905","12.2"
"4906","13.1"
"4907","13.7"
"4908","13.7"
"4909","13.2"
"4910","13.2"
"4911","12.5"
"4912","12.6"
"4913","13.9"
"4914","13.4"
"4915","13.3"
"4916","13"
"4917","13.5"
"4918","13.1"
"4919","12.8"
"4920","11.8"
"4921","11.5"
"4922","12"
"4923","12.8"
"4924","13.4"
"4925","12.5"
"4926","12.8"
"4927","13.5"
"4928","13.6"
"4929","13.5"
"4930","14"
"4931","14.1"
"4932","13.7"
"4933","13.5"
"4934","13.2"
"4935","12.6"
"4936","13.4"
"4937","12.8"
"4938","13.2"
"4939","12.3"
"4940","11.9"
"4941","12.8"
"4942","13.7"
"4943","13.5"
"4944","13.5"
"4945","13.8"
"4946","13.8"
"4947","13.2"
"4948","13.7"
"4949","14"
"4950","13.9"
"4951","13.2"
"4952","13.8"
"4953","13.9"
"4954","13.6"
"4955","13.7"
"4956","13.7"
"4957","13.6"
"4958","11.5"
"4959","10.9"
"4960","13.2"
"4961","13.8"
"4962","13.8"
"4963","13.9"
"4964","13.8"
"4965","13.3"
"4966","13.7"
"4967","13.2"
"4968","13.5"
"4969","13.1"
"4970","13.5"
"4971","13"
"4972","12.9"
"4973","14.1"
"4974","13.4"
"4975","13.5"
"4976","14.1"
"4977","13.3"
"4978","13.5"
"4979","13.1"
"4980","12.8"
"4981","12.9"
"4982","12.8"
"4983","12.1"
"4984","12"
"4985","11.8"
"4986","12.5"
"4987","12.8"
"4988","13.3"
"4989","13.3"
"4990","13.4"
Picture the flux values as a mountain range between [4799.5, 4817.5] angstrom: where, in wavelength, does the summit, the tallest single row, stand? 4815 angstrom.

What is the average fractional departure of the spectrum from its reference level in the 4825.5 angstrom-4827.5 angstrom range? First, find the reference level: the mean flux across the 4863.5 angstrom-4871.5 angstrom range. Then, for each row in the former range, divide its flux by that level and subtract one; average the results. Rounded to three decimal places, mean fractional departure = 0.109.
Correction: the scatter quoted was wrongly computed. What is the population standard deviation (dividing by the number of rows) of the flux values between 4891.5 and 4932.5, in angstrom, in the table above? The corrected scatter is 0.76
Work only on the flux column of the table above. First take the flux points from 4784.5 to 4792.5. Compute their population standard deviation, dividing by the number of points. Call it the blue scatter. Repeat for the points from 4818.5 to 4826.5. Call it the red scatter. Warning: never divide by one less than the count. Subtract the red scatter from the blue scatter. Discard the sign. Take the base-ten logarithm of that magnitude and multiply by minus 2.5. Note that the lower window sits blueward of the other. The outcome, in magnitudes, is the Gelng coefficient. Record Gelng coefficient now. 4.0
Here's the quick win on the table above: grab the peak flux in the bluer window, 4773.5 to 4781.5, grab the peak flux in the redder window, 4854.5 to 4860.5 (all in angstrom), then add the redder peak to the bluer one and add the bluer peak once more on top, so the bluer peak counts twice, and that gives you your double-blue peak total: 41.5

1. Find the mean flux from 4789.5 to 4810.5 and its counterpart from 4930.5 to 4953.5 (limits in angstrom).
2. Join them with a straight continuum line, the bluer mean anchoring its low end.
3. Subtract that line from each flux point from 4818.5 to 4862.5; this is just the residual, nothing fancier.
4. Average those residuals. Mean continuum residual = -0.4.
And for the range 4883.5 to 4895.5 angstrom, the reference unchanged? -0.6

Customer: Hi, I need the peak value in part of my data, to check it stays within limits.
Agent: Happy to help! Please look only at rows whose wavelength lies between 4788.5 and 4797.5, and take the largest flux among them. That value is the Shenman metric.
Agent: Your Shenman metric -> 14.1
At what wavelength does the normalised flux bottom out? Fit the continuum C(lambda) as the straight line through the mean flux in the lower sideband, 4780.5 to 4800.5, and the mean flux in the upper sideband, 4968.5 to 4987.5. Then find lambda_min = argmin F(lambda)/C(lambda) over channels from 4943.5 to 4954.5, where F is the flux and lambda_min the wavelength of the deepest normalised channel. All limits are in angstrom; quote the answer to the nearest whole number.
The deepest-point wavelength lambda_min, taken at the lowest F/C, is 4947 angstrom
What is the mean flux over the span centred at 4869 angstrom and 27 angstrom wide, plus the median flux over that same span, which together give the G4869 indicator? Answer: 24.4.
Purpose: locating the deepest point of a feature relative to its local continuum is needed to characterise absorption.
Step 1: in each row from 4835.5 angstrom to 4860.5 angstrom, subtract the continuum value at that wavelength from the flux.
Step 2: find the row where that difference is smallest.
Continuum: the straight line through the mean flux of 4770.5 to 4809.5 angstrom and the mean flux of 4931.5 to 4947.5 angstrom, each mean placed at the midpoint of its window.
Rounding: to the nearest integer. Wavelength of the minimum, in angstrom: 4860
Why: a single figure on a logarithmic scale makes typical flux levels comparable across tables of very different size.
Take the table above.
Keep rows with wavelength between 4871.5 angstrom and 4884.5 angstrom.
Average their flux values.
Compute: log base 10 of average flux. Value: 1.112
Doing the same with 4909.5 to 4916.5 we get 1.118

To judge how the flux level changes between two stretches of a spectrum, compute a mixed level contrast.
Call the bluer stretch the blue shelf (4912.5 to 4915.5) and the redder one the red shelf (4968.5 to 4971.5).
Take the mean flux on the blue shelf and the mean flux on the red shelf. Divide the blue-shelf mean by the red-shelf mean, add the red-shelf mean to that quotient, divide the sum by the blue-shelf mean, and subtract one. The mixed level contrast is 0.051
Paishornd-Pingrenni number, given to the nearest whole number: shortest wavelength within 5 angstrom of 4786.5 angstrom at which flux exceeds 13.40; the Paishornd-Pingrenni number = 4782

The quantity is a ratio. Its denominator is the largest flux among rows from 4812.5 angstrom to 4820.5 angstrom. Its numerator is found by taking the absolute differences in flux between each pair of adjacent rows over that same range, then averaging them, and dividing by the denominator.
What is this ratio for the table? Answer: 0.028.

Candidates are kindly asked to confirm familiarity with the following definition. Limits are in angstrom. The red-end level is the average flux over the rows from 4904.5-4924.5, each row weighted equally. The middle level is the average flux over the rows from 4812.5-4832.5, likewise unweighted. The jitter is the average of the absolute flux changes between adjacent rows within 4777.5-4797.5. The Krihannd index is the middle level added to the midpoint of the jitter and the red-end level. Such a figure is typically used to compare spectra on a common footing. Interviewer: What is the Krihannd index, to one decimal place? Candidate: 20.3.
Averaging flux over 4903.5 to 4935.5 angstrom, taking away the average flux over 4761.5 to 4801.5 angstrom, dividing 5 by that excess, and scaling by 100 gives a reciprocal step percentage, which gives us -1212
